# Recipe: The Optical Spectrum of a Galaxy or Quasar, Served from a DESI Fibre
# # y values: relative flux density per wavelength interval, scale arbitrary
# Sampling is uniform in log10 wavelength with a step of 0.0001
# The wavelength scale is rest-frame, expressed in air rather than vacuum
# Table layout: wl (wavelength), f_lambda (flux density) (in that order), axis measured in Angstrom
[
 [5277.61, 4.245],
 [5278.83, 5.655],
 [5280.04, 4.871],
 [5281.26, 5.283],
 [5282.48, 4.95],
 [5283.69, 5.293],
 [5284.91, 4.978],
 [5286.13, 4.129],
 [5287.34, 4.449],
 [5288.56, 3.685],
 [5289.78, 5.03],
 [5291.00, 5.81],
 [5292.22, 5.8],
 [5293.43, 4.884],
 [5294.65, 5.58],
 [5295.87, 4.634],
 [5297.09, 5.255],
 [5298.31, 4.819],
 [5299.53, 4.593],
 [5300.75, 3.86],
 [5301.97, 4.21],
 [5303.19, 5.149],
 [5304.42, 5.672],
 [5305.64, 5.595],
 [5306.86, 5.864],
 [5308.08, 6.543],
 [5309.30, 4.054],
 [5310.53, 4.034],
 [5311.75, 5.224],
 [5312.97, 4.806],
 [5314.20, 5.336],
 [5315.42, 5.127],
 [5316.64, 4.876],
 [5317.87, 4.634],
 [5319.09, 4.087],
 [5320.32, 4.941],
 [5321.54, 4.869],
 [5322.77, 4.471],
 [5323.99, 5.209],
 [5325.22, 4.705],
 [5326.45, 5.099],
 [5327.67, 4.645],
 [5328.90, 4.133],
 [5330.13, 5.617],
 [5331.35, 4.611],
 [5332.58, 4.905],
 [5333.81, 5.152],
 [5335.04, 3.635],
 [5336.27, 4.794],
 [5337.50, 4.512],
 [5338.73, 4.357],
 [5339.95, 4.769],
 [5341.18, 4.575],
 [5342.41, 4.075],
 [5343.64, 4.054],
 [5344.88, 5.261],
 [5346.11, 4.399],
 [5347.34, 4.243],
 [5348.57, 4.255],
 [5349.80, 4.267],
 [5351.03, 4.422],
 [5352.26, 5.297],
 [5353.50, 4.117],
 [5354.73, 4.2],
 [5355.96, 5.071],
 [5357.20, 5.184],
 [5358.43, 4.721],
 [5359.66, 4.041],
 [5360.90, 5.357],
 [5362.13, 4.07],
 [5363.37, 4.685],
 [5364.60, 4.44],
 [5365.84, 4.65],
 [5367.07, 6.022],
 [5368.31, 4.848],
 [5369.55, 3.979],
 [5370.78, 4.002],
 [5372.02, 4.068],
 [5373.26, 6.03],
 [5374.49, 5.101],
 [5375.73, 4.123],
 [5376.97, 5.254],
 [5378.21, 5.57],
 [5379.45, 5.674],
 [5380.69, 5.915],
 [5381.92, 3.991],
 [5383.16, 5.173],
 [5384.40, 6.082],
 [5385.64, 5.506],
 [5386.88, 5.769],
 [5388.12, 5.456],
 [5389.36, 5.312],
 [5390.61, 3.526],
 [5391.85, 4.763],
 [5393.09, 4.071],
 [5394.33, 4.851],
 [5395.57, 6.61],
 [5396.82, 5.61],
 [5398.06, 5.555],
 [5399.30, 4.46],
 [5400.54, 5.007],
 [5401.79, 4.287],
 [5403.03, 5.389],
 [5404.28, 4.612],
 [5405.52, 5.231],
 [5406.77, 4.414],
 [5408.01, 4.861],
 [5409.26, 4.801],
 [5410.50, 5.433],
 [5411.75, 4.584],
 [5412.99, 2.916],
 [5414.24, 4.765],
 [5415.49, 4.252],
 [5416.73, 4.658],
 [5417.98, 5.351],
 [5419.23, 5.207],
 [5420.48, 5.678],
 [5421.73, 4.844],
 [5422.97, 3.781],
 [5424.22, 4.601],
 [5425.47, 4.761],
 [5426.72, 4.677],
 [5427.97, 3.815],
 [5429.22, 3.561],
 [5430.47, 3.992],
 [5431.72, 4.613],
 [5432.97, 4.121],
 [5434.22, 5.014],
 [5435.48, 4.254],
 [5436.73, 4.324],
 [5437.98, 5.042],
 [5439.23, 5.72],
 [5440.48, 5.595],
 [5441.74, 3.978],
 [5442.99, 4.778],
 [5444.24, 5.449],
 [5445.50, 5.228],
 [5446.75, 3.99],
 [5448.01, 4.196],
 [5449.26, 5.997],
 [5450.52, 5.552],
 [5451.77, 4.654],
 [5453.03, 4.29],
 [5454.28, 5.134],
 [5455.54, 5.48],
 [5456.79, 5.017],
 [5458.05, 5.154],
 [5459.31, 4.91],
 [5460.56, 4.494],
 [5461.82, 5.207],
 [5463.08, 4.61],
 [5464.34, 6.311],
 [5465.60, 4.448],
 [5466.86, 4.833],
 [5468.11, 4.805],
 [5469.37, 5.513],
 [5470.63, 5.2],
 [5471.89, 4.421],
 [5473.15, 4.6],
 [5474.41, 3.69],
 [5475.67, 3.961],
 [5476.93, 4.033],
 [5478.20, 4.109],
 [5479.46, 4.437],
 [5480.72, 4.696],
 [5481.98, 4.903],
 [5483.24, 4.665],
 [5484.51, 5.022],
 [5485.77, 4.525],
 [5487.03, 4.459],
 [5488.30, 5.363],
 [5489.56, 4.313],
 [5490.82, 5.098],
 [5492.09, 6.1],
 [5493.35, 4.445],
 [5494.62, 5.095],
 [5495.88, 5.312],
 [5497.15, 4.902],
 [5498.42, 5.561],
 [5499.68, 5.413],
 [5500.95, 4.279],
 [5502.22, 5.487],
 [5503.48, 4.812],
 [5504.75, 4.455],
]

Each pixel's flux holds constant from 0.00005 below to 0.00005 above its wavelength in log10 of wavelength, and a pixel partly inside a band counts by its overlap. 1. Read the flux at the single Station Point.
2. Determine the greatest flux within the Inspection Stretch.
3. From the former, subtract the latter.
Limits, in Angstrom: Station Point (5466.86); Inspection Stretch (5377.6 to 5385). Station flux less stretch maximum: -1.2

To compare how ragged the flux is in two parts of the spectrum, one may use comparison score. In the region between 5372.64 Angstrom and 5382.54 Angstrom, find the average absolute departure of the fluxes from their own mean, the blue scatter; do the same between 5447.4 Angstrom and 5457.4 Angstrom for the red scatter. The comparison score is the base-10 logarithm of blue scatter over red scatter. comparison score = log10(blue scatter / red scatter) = 0.08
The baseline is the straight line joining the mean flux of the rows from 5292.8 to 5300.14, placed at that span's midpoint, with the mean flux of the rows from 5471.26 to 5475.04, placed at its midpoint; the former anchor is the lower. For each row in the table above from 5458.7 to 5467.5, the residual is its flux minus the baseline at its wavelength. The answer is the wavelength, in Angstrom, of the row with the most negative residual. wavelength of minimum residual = 5465.60 Angstrom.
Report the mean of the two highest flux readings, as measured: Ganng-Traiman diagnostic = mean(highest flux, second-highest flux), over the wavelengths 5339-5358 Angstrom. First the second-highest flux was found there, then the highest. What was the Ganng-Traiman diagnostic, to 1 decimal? 5.3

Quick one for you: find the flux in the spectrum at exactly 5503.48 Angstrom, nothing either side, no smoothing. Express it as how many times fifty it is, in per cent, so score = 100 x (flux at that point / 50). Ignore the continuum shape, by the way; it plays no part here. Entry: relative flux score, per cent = 9.6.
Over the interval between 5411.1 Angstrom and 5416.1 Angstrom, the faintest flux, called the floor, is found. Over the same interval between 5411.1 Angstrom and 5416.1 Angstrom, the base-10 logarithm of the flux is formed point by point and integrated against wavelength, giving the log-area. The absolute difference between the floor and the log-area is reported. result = 0.12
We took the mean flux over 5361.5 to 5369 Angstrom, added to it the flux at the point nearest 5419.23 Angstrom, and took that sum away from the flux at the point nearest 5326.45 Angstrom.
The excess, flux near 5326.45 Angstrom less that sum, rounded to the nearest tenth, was -4.9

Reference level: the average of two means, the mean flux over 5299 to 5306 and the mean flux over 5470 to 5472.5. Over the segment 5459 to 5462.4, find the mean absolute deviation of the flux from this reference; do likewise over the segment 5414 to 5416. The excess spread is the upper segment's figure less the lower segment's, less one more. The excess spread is -1.06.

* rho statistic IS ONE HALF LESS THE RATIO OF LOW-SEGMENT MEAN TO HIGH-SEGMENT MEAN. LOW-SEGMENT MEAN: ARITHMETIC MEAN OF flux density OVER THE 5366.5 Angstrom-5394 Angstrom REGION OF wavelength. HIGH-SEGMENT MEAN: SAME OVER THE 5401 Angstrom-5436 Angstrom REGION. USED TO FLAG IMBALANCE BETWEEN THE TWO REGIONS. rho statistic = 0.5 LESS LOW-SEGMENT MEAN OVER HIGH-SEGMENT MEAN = -0.59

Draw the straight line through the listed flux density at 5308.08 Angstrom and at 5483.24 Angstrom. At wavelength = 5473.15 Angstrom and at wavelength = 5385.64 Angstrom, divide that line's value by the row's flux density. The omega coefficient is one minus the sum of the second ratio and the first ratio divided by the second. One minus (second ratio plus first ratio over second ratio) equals -1.0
